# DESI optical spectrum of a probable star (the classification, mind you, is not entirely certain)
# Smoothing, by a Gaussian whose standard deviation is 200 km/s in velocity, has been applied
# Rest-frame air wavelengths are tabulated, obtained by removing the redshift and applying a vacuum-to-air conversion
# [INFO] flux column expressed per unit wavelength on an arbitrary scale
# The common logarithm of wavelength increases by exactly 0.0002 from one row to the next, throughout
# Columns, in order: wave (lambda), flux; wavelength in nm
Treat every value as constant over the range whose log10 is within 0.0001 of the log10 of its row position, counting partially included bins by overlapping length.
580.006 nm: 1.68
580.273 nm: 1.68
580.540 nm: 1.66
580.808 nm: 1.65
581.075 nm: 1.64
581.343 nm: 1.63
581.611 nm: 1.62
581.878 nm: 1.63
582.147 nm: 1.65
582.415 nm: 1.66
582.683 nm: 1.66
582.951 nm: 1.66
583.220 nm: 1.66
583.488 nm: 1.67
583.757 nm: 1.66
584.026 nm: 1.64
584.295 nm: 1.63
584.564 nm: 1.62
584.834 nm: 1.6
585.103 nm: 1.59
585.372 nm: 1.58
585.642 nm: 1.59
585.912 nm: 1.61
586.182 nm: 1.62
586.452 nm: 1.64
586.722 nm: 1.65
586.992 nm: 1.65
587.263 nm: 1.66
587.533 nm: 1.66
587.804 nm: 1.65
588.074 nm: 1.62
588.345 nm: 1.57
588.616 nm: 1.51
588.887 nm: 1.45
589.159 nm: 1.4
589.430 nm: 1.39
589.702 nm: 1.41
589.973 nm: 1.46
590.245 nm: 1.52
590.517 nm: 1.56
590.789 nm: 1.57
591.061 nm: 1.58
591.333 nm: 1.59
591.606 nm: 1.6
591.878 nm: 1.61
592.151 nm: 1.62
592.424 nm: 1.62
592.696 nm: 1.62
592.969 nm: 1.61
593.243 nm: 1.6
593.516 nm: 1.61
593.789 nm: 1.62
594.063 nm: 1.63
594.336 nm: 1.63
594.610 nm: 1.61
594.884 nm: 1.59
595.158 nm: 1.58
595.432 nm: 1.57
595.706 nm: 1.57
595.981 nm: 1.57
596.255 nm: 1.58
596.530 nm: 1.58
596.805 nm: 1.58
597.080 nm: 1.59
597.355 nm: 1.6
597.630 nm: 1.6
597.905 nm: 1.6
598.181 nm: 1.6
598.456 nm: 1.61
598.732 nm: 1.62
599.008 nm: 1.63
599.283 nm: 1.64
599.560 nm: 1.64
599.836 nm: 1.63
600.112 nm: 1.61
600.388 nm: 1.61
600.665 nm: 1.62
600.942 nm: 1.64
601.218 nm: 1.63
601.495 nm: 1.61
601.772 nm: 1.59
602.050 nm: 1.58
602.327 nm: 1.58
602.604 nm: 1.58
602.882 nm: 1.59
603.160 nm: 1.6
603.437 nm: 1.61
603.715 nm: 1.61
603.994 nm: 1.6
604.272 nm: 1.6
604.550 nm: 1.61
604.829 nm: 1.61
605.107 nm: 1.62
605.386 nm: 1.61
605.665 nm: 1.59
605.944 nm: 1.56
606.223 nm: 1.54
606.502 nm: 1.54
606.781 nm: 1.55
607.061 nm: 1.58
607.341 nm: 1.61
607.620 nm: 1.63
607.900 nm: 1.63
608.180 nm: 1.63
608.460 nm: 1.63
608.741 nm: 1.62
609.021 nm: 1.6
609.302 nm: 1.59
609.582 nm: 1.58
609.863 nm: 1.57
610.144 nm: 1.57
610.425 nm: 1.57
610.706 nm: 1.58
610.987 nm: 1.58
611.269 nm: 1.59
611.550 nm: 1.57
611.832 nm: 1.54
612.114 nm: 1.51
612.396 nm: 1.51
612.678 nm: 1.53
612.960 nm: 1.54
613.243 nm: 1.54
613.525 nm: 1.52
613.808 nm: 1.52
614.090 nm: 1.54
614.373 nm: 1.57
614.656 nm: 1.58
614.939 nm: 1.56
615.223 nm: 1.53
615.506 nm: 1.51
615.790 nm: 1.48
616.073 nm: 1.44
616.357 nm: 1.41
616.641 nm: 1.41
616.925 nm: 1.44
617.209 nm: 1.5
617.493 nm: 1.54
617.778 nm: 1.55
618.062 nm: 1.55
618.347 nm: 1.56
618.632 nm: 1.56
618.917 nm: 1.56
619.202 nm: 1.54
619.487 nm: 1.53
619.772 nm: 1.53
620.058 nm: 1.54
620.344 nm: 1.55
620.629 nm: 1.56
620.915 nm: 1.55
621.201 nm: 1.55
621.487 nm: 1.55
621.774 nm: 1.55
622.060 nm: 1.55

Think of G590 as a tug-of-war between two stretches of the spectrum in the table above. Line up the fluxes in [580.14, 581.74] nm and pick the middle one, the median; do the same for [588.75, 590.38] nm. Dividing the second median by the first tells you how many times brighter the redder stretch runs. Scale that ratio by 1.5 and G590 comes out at 1.30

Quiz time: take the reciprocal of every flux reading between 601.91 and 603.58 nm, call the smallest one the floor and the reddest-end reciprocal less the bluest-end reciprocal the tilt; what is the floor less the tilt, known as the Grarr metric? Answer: 0.63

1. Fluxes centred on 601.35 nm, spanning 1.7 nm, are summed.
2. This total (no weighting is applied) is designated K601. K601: 10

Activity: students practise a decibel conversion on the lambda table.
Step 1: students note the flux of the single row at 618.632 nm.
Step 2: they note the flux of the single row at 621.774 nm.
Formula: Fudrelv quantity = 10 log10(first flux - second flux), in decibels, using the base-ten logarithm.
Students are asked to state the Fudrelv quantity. -20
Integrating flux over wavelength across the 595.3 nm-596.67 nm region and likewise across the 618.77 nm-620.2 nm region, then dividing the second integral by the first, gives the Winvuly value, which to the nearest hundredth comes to 1.02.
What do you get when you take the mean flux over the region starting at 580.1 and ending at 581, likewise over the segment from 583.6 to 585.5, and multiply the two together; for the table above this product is 2.69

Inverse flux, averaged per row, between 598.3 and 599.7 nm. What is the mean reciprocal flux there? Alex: 0.614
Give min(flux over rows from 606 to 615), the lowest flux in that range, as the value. 1.51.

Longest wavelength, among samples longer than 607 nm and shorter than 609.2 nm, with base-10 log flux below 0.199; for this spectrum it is 607.061 nm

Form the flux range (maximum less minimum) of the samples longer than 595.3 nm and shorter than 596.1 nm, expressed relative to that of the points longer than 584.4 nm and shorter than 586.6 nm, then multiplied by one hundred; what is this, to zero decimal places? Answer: 0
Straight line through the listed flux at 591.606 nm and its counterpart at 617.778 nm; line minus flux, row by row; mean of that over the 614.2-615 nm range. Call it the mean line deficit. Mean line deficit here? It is -0.01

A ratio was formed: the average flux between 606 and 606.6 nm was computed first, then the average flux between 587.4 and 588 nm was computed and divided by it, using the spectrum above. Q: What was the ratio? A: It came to 1.07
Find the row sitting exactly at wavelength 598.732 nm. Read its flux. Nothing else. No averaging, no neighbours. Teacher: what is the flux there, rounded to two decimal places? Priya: 1.62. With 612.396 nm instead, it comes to 1.51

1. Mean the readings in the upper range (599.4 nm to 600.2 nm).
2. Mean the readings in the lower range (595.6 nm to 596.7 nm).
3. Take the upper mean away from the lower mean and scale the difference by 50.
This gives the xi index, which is -2.6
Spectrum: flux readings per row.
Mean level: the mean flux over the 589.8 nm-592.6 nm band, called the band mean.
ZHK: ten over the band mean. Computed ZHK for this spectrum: 6.36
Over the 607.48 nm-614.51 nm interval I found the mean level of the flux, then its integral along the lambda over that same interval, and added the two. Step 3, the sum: 12.6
